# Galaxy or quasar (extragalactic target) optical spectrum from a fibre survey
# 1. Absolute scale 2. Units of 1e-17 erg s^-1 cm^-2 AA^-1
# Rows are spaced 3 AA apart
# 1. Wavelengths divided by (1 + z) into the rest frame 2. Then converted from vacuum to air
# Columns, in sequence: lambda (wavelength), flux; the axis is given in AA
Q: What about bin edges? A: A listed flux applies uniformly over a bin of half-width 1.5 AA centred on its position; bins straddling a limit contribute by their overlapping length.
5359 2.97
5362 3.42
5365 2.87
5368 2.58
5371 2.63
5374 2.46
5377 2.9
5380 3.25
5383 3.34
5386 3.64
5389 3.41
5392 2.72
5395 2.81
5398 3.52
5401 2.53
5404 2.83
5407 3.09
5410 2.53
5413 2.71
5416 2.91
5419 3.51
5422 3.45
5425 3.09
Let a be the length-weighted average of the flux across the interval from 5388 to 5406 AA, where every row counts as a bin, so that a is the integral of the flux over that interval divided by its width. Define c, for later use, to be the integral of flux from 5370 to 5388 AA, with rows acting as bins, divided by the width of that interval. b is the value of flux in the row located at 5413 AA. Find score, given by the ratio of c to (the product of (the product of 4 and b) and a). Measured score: 0.095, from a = 3.0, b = 2.71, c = 3.06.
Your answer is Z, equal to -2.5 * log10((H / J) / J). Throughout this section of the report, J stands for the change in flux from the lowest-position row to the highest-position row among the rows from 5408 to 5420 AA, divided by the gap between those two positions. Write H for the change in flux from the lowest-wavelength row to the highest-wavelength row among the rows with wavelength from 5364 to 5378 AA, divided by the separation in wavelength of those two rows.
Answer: 1.7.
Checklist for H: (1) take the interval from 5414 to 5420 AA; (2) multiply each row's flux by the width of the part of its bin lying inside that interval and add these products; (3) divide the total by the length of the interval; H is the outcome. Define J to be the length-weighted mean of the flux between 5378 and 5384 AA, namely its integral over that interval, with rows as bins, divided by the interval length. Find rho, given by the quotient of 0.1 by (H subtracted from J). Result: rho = 0.9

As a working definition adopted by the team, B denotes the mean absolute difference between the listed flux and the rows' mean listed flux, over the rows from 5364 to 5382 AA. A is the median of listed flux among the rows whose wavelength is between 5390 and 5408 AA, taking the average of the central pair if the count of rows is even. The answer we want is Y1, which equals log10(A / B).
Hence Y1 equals 1.10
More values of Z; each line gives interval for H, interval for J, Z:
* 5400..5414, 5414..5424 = -0.7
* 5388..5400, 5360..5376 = -0.7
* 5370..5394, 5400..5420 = -0.4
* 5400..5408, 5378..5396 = -5.1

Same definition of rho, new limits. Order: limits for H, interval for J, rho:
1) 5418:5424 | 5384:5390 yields 1.3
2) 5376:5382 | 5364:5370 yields -0.2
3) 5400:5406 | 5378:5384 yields 0.2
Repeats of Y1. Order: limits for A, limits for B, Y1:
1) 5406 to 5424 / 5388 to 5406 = 0.96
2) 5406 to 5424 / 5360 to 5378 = 1.07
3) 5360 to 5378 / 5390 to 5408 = 1.03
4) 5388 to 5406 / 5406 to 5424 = 0.95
